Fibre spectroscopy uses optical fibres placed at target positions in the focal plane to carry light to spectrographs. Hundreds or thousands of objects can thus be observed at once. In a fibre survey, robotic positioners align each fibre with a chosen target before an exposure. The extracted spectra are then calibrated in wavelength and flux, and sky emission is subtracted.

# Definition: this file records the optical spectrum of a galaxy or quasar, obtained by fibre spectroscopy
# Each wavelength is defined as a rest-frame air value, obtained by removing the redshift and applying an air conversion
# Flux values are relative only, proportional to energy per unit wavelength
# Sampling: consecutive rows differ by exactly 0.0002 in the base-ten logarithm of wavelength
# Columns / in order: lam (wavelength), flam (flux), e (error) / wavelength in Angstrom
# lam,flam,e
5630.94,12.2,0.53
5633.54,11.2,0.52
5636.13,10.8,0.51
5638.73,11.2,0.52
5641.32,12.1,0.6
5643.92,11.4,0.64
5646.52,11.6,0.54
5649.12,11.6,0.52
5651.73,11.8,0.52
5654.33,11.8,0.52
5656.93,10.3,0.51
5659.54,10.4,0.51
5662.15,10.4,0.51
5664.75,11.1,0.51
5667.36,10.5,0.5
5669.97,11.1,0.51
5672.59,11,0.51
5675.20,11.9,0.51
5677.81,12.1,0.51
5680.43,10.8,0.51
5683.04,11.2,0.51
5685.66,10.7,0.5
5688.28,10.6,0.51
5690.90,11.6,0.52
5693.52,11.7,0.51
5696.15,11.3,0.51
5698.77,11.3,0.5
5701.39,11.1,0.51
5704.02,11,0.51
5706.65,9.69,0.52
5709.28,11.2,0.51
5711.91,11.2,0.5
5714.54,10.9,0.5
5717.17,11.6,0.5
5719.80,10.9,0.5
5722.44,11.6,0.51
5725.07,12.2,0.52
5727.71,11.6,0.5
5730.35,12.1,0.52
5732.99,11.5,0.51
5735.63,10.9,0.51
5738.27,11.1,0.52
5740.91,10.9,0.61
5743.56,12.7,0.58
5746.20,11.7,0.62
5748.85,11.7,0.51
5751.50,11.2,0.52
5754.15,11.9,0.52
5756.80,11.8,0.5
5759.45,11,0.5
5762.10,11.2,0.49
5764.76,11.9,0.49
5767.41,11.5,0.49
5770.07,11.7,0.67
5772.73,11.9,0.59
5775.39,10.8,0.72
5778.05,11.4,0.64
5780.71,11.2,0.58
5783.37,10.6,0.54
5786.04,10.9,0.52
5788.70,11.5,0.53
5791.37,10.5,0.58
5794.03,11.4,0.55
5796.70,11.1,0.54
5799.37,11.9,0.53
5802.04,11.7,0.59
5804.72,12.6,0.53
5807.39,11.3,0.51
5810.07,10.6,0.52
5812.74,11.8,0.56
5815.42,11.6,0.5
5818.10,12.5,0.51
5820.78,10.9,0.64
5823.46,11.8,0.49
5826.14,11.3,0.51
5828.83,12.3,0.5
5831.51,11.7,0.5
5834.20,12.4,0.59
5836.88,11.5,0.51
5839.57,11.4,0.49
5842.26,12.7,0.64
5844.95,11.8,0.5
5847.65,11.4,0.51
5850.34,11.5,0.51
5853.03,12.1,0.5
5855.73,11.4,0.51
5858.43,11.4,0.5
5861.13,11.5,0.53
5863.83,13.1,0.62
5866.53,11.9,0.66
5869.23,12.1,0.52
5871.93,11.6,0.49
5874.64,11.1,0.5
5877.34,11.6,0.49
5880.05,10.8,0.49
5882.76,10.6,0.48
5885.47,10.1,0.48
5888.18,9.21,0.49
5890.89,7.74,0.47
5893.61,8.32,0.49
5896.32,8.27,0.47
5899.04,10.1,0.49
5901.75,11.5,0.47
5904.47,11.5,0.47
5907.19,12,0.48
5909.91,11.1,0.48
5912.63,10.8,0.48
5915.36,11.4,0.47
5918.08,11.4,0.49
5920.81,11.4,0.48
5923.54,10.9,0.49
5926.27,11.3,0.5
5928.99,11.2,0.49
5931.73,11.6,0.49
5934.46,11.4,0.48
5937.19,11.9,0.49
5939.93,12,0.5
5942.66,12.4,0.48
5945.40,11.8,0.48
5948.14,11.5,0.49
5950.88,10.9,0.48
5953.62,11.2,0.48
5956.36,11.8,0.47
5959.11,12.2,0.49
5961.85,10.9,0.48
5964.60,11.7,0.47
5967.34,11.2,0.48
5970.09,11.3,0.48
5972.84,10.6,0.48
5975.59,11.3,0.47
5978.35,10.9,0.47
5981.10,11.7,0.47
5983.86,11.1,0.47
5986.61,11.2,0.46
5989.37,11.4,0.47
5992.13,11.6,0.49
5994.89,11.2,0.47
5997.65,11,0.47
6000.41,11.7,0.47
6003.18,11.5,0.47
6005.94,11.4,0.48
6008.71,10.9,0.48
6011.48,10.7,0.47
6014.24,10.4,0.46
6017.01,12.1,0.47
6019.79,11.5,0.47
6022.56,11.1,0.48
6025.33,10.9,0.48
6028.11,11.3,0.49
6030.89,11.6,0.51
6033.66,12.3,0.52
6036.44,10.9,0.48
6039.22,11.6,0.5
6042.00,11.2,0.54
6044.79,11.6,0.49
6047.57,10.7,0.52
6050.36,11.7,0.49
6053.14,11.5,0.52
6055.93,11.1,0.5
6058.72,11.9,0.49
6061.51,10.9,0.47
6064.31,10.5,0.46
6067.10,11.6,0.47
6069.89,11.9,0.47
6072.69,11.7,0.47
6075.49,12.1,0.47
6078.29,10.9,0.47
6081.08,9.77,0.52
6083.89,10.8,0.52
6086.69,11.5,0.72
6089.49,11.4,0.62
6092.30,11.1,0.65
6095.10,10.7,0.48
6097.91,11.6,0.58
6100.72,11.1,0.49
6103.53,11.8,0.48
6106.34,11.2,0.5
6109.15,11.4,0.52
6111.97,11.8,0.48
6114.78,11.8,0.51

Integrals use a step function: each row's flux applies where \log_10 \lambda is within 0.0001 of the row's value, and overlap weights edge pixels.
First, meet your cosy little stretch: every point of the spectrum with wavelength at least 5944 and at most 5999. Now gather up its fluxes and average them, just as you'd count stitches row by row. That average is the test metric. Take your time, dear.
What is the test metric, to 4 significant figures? 11.32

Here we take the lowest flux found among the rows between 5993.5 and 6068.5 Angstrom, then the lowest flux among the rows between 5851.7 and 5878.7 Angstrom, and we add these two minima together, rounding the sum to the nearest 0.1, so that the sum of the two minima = 21.5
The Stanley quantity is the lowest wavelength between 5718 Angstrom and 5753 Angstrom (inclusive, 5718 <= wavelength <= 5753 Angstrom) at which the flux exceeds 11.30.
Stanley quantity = 5722.44 Angstrom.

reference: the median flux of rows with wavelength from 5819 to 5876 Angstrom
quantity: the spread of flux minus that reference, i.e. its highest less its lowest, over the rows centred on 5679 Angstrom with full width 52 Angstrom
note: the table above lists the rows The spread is 1.8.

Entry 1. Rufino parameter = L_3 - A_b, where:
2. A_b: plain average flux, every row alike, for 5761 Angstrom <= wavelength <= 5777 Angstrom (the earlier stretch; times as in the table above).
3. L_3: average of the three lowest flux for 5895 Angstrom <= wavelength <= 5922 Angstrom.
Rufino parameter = -1.8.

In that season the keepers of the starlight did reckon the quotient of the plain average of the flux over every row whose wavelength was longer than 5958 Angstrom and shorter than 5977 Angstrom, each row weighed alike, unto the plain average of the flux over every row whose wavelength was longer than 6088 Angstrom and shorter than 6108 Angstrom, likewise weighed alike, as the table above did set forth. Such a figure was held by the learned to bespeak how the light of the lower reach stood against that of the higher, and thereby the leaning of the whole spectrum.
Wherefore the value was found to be 1.00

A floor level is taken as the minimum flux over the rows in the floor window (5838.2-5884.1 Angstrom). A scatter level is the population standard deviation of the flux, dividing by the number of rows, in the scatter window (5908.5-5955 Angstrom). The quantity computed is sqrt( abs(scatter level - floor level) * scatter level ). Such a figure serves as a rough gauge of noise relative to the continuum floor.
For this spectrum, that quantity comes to 2.04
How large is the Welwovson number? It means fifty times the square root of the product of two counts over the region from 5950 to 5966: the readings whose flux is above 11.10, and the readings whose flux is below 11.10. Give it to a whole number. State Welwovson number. 141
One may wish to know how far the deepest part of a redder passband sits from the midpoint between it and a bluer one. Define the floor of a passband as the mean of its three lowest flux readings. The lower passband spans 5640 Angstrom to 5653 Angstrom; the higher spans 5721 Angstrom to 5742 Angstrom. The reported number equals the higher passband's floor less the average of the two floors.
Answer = -0.28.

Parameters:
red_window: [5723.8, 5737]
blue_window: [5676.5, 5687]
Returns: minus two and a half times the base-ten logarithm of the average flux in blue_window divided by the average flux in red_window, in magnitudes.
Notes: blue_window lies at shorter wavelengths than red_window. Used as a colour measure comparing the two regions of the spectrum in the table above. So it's 0.04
